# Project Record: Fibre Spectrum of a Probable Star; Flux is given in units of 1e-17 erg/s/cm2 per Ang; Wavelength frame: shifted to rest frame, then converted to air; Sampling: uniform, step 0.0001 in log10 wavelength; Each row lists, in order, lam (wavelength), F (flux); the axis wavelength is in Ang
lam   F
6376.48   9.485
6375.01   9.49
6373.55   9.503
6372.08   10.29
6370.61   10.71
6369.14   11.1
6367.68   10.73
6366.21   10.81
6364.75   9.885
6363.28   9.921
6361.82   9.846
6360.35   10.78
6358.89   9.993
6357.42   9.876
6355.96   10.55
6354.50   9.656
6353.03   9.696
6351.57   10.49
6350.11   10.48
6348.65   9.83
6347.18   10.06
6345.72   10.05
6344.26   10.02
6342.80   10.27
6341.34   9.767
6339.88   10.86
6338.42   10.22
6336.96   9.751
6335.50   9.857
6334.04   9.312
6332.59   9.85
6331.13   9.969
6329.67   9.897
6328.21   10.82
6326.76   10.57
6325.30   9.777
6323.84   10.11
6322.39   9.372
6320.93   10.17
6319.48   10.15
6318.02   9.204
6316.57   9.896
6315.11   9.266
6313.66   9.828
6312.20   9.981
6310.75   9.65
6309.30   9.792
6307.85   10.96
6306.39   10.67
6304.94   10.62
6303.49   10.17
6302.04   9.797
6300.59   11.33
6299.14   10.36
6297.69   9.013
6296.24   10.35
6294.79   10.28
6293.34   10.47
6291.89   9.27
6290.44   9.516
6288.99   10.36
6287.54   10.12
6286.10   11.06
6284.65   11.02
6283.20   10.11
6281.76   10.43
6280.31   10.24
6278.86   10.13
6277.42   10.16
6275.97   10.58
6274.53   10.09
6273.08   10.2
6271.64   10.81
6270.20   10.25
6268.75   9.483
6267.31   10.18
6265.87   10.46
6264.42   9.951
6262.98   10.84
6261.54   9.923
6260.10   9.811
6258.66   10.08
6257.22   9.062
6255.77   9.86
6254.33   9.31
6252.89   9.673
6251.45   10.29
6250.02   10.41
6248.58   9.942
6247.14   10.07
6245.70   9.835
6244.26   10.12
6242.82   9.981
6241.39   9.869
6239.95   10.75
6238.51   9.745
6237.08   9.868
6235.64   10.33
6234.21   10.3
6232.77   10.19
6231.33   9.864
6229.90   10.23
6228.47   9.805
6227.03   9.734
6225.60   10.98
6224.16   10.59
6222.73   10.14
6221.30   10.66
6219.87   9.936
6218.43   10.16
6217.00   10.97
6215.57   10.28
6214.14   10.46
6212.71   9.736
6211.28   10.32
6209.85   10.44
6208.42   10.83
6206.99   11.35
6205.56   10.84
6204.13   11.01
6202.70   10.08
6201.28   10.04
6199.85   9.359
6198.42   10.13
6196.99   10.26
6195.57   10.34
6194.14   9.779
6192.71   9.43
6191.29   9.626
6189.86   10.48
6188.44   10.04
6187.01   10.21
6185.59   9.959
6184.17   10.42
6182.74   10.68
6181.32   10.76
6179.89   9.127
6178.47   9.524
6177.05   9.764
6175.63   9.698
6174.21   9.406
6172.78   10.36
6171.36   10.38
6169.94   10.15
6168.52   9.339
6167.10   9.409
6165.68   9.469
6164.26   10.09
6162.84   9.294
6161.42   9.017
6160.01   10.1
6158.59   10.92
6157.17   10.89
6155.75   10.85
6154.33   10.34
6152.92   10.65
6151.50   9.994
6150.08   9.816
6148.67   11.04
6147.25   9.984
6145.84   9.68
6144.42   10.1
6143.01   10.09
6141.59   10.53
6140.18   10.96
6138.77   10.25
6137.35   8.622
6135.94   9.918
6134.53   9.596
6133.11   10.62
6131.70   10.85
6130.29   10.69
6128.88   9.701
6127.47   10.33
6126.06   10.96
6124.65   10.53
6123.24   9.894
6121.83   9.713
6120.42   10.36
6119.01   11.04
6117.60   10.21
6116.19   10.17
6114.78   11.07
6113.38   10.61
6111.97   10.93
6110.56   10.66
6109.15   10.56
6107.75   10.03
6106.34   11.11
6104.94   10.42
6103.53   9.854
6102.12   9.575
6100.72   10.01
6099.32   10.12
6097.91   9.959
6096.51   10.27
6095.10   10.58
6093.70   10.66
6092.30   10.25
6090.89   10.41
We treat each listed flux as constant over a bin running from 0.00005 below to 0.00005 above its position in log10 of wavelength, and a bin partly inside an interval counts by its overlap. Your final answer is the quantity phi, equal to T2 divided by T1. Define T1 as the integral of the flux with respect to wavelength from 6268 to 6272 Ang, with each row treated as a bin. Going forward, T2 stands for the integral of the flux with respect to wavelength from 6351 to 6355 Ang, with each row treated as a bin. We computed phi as 0.98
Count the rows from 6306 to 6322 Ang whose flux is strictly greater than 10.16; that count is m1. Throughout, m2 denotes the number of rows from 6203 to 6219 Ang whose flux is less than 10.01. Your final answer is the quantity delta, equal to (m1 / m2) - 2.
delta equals 1.0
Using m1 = 3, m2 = 1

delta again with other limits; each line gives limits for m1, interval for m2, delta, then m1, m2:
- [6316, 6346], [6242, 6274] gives -1.5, 6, 11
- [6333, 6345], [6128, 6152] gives -1.6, 3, 8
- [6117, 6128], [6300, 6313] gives -0.5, 6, 4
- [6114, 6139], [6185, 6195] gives 1.0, 12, 4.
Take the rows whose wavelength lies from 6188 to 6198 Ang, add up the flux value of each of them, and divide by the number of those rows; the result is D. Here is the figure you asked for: 10.0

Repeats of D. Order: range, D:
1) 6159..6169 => 9.5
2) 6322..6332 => 10.1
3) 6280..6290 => 10.5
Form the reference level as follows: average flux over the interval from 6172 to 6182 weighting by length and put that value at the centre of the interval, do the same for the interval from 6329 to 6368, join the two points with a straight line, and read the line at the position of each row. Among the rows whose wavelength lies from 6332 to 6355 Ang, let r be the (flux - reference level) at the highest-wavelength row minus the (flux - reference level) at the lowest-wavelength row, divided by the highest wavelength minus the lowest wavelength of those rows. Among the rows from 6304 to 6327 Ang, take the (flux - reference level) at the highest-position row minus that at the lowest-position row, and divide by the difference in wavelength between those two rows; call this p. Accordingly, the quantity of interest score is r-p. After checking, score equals -0.01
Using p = 0.00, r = -0.01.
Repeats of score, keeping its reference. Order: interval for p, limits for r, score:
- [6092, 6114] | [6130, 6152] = -0.05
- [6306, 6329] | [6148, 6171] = -0.05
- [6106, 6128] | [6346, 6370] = 0.08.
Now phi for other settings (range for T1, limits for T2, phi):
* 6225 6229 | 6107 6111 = 1.02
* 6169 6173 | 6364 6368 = 1.02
